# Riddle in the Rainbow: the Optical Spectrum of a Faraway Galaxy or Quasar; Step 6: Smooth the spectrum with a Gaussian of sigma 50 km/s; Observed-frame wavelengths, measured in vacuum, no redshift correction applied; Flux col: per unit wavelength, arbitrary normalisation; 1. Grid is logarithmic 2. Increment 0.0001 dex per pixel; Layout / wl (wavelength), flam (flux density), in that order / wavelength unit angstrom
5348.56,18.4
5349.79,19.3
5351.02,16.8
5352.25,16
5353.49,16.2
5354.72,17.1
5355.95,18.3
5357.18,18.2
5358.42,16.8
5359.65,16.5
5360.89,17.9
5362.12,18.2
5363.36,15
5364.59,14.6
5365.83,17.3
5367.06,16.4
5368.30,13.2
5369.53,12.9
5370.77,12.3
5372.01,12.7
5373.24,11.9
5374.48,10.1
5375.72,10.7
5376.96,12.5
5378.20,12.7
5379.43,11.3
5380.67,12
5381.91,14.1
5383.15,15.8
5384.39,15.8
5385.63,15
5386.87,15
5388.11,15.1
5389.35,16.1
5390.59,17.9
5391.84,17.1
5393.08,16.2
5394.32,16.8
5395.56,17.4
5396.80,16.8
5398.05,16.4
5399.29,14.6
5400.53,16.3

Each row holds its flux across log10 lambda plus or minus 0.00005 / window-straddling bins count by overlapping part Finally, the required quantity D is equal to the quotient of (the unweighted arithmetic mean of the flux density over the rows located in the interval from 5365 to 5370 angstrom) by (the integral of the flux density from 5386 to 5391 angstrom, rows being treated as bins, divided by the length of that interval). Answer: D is 0.94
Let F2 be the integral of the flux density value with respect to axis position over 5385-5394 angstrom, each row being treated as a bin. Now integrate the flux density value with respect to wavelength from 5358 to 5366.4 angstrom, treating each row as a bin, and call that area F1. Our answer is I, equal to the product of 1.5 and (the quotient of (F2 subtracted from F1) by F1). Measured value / -0.06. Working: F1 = 139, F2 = 145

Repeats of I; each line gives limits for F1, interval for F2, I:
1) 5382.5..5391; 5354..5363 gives -0.26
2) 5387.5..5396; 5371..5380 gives 0.38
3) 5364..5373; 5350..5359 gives -0.32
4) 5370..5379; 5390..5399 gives -0.63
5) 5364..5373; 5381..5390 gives -0.11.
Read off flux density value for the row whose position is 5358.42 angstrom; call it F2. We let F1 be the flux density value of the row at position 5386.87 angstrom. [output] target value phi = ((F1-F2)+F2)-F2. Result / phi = -1.8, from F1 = 15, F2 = 16.8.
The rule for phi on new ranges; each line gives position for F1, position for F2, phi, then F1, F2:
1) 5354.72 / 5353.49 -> 0.9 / 17.1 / 16.2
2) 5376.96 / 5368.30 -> -0.7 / 12.5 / 13.2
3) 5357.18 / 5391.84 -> 1.1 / 18.2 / 17.1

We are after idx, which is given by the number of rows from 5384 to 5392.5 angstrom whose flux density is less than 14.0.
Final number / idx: 0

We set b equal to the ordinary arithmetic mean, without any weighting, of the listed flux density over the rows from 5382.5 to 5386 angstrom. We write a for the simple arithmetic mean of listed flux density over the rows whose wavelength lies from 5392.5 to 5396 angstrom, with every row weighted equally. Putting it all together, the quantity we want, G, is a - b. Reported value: 1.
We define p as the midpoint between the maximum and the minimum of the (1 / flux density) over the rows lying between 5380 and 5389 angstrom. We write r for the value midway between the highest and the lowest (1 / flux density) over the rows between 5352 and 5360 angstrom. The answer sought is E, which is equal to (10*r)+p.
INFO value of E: 0.66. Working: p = 0.073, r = 0.059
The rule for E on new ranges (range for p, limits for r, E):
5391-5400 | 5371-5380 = 0.95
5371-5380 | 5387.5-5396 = 0.70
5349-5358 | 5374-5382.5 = 0.91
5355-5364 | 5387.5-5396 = 0.67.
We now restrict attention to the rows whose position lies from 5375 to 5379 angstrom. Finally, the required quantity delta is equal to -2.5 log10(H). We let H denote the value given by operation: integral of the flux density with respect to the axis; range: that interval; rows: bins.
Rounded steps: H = 47.6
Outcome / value -4.19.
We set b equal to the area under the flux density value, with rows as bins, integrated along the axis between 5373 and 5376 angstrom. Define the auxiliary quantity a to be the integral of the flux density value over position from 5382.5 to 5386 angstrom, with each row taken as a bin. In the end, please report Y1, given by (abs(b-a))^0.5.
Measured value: 4.7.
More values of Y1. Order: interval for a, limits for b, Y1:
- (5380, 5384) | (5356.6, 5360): 1.5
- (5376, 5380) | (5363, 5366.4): 2.2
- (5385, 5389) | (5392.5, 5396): 1.3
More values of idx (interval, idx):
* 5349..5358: 0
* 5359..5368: 0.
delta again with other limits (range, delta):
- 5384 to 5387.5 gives -4.32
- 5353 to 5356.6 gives -4.49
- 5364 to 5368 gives -4.51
